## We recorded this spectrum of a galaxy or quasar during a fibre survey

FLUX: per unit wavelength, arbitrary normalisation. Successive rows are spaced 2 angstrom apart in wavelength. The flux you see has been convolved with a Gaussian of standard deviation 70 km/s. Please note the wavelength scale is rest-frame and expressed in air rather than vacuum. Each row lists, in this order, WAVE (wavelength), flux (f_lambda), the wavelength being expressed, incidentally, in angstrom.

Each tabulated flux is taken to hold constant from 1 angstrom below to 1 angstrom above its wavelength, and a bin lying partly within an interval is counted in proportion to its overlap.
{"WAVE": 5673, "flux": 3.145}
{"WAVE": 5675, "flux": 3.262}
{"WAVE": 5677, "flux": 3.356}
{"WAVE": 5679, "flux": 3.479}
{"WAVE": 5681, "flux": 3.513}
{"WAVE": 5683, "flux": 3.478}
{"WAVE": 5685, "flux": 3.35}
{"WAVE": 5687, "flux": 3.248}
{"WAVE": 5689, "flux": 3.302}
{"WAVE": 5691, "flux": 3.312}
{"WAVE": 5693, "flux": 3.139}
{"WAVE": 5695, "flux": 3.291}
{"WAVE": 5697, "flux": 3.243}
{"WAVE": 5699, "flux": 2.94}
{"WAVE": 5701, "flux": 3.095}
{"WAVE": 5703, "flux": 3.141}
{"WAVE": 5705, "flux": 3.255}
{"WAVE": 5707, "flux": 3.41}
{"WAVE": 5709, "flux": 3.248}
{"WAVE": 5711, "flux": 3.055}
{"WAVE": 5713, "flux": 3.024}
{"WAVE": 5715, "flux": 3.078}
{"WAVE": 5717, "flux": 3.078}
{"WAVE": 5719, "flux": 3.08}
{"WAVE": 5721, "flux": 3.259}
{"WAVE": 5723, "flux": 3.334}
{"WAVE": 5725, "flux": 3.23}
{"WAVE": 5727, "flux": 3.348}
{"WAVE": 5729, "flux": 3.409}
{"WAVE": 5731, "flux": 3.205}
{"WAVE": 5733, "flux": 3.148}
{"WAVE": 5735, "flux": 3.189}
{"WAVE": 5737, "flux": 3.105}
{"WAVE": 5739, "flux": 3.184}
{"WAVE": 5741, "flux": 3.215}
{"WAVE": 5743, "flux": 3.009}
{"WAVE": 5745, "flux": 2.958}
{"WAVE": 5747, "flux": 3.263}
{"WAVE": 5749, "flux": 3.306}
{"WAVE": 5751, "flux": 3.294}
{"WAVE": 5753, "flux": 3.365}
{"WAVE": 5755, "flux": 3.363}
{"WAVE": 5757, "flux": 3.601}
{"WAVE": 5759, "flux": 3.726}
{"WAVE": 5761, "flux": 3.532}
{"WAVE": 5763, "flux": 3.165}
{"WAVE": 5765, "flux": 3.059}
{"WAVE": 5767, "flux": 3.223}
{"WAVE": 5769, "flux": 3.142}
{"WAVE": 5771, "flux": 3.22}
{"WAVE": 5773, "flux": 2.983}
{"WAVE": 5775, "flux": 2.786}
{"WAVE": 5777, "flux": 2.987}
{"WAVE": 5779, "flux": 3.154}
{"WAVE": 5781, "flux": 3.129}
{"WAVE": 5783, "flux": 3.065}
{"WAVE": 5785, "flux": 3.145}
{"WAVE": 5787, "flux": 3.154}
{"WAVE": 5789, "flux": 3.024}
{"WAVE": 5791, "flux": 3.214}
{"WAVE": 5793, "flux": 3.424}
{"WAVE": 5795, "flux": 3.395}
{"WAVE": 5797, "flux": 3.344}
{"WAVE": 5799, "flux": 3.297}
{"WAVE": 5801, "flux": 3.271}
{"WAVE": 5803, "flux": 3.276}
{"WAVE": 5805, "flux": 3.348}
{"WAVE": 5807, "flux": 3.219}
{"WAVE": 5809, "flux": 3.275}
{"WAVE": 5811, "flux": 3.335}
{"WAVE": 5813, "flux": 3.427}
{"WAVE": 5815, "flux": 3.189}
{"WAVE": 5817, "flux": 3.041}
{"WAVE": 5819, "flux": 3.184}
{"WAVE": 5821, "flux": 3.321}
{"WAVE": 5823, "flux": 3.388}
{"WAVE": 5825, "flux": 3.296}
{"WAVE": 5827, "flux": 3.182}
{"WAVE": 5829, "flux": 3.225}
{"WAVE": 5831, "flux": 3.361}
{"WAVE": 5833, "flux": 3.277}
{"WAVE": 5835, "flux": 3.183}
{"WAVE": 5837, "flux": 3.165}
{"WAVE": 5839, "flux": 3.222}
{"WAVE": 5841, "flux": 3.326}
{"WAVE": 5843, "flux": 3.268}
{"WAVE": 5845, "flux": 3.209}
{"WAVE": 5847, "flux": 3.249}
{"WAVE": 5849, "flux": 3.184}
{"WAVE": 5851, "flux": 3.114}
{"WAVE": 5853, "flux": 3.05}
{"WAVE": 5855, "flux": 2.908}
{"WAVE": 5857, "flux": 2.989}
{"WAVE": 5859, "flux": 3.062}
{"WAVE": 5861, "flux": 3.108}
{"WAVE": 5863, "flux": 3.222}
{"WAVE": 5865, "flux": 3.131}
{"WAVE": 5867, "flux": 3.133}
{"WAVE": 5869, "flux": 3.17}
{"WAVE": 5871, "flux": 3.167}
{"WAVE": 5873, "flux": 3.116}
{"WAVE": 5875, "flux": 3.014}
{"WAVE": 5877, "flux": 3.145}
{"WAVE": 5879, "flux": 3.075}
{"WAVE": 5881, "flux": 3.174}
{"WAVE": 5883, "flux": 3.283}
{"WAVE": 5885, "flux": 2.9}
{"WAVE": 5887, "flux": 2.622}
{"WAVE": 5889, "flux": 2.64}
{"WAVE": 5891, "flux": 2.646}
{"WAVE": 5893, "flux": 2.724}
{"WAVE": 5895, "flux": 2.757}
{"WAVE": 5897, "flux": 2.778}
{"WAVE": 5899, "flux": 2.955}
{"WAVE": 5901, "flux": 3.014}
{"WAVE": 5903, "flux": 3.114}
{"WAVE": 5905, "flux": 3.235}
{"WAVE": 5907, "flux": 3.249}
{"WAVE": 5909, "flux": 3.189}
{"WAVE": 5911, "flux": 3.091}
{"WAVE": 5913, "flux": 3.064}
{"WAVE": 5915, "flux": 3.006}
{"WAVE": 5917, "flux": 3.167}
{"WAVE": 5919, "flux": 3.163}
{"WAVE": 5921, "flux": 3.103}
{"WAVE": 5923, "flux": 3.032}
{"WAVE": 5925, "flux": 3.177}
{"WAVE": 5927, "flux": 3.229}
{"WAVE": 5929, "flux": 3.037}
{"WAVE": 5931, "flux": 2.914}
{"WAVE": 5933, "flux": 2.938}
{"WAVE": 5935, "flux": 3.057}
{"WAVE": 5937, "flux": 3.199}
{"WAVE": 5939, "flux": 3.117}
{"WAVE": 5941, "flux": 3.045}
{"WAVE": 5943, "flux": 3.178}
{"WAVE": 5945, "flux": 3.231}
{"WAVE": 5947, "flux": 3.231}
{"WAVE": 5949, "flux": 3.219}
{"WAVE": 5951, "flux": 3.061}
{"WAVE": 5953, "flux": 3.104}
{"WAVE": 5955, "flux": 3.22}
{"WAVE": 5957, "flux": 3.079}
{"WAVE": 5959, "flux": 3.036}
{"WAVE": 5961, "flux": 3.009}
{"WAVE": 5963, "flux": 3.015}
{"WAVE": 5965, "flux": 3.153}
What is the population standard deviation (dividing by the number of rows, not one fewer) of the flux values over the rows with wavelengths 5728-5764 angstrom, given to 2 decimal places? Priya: 0.19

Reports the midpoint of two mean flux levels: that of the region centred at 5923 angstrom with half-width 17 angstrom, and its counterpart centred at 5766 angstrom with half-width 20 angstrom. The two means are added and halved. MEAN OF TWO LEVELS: 3.164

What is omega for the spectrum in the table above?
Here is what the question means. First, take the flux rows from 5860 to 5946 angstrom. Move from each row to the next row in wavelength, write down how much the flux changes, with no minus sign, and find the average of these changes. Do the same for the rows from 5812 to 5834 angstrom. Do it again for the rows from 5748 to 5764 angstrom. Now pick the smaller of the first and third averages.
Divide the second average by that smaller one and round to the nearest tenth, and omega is 1.3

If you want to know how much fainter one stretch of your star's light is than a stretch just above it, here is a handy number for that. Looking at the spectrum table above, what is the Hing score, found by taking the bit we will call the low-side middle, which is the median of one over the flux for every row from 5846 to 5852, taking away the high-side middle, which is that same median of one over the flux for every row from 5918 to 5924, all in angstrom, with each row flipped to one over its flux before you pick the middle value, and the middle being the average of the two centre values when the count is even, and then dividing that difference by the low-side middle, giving -0.03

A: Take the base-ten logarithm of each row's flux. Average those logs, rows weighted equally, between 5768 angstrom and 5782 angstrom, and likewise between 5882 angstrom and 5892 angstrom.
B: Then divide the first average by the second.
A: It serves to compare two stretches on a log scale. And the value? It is 1.08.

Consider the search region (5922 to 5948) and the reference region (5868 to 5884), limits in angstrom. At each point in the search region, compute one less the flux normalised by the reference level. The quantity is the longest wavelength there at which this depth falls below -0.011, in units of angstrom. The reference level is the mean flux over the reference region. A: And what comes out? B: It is 5947 angstrom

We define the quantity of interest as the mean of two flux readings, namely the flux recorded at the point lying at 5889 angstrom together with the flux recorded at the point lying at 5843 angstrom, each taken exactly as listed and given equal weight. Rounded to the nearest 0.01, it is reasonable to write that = 2.95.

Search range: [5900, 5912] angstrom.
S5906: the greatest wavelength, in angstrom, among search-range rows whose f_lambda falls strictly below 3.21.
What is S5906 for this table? 5911 angstrom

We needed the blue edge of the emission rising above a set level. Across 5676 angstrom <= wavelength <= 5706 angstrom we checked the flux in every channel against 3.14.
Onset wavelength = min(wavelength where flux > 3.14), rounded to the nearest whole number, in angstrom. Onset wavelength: 5677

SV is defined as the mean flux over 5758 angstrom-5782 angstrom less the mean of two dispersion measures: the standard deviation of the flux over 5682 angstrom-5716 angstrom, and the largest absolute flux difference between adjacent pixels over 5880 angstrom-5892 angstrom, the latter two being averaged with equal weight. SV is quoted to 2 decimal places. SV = 2.91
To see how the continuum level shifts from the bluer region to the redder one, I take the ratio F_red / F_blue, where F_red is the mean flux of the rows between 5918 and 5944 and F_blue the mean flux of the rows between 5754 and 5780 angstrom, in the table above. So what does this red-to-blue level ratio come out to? 0.958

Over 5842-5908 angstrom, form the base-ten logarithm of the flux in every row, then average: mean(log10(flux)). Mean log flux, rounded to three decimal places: 0.482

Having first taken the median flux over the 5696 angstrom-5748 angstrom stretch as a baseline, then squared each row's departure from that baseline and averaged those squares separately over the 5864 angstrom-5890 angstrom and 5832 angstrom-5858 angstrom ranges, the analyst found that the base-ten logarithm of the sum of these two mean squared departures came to -1.14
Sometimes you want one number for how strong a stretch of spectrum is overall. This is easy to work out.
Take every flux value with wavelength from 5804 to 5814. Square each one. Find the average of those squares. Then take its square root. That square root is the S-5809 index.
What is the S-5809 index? 3.32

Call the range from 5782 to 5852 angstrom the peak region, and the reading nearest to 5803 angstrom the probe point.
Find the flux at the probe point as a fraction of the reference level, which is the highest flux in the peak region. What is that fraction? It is 0.96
